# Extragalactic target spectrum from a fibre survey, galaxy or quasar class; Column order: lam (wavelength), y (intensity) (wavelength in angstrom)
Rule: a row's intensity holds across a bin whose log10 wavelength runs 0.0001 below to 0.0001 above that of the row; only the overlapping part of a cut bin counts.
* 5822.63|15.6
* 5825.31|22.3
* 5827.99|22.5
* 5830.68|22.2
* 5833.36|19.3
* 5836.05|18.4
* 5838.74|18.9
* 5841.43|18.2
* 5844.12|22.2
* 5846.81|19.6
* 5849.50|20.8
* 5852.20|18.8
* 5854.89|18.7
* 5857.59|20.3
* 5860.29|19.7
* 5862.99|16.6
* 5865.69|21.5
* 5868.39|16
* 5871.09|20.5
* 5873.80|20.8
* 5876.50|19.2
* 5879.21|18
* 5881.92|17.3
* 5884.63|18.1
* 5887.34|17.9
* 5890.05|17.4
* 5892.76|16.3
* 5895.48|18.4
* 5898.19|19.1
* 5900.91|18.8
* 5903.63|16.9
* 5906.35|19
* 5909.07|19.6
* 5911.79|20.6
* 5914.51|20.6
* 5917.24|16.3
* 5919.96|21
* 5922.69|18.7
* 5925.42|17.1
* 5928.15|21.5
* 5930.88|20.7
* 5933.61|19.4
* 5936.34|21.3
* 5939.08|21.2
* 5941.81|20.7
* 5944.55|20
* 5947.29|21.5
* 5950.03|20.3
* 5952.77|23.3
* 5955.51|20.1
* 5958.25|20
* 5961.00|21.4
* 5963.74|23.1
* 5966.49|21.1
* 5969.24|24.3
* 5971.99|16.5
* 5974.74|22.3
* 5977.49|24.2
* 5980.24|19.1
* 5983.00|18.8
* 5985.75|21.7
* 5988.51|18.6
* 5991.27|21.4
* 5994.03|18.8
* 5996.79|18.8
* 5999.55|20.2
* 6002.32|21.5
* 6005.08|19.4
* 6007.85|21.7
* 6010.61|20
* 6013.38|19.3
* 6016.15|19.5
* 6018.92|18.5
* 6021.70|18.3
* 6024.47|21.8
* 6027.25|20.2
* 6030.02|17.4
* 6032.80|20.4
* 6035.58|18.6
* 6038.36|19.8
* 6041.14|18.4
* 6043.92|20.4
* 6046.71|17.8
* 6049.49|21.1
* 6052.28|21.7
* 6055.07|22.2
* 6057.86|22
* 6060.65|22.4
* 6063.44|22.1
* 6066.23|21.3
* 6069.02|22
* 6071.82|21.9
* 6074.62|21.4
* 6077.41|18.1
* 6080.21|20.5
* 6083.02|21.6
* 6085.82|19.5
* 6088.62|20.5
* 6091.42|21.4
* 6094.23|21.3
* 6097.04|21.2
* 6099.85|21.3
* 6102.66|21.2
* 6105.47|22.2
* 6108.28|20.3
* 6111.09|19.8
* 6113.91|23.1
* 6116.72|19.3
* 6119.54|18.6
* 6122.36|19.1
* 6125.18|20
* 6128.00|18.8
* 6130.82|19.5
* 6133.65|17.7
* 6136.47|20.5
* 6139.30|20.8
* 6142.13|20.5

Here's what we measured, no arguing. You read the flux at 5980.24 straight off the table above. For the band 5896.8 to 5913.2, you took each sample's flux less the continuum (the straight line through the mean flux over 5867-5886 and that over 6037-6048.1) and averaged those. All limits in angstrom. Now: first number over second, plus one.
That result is 56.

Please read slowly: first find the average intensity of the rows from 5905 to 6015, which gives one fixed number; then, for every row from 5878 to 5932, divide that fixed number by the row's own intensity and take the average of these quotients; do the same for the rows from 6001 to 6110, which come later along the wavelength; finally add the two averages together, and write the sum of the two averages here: 2.10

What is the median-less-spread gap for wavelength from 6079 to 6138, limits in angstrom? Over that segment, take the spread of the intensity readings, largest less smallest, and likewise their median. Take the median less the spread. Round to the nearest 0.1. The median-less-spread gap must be 15.1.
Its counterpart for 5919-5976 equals 13.2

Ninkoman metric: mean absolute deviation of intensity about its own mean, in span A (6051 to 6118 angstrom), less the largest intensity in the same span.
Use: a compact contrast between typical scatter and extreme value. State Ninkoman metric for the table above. -22.2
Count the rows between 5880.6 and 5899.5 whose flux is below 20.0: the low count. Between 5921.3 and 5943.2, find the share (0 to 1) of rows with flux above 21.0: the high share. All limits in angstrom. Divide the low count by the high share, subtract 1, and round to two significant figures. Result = 18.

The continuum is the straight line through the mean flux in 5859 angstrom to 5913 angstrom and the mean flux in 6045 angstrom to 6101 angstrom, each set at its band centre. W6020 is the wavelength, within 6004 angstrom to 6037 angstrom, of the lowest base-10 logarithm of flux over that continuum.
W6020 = 6030.02 angstrom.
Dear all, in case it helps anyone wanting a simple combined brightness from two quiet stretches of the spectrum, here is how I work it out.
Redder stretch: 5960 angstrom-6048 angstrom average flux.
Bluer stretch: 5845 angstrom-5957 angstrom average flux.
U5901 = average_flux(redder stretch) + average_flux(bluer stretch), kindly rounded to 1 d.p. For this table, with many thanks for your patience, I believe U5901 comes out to 39.5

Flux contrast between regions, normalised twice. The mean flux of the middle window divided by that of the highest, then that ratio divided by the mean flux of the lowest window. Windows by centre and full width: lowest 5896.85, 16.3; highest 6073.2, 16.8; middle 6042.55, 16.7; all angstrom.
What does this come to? 0.052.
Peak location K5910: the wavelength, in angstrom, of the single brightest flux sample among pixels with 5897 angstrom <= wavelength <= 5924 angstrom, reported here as 5919.96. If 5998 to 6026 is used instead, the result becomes 6024.47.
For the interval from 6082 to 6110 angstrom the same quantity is 6105.47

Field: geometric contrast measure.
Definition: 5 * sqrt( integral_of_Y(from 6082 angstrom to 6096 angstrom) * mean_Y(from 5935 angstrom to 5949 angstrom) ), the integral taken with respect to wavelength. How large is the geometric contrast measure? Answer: 391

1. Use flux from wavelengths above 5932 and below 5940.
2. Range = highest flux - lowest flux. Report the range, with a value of 1.9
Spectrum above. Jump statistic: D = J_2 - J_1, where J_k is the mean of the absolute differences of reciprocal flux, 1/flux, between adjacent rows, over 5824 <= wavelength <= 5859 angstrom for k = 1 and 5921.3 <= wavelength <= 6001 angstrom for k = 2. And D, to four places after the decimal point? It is 0.0018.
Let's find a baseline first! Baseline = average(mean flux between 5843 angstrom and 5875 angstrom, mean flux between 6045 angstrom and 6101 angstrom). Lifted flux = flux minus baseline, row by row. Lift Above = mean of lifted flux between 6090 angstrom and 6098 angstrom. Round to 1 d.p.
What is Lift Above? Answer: 1.0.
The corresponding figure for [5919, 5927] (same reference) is -1.4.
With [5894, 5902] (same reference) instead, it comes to -1.6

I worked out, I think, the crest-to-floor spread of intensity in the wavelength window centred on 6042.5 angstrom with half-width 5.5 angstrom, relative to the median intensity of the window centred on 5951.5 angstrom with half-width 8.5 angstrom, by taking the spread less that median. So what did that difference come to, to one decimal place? -17.6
